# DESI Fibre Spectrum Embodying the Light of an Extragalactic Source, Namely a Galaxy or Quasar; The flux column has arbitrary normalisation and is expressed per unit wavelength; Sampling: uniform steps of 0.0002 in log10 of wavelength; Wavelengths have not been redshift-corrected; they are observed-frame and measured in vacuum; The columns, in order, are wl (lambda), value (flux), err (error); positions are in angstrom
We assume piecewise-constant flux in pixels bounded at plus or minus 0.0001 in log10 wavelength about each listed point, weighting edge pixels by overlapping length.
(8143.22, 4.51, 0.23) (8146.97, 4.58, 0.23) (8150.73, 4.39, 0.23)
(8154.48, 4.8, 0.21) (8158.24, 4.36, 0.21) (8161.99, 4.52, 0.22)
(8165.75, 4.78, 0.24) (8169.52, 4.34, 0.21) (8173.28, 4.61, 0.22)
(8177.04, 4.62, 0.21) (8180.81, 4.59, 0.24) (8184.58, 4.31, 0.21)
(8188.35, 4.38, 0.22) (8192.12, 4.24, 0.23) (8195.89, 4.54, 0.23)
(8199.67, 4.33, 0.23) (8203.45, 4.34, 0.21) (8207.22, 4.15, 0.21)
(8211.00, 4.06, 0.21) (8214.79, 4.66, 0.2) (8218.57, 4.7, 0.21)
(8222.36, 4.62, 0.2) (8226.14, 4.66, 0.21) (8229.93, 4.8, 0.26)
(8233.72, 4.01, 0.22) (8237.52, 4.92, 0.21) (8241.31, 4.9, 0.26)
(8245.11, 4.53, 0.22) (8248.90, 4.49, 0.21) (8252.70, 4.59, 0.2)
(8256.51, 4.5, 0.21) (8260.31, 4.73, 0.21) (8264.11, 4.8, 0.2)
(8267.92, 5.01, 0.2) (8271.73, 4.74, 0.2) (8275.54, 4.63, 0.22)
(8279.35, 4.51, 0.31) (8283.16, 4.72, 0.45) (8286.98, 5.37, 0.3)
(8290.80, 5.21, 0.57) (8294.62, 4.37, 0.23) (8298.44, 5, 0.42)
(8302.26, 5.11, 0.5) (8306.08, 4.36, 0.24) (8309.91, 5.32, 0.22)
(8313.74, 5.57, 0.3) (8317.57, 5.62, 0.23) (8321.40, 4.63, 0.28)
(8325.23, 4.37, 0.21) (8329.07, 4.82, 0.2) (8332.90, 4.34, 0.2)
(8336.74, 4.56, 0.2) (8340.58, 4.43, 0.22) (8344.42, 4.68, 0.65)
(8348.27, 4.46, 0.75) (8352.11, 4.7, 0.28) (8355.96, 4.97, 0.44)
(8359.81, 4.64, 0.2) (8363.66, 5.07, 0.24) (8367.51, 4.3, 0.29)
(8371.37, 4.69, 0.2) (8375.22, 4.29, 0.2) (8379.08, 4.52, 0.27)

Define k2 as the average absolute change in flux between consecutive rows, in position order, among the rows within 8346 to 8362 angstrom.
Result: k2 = 0.28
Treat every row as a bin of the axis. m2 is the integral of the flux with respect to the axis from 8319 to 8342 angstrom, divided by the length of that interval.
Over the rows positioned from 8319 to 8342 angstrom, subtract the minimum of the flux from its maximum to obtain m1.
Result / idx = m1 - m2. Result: -4.07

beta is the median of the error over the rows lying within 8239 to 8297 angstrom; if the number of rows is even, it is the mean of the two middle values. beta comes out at 0.220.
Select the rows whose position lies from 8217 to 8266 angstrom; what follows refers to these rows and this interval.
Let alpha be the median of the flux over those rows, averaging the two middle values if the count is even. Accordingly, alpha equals 4.66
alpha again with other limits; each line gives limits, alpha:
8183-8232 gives 4.38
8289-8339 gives 4.82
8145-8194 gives 4.52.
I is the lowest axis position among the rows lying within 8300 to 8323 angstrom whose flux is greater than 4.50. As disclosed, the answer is 8302.26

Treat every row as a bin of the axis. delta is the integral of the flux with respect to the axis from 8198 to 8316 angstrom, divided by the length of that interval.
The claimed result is 4.70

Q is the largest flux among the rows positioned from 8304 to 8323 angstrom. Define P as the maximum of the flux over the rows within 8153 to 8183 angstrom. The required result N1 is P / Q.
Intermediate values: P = 4.8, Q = 5.62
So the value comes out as 0.85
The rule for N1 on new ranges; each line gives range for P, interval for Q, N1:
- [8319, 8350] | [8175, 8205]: 1.04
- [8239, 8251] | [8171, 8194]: 1.06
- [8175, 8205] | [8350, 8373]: 0.91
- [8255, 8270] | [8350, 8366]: 0.99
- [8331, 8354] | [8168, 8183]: 1.02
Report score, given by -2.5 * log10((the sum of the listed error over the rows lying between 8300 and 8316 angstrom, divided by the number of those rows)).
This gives 1.3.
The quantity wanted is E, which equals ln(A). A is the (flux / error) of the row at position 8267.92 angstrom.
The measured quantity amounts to 3.22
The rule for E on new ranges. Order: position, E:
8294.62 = 2.94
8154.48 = 3.13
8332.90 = 3.08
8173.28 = 3.04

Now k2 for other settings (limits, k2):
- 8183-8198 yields 0.17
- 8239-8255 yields 0.17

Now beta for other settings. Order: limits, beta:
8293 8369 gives 0.240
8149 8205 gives 0.220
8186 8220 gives 0.210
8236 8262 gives 0.210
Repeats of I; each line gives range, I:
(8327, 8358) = 8329.07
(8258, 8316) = 8260.31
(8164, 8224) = 8165.75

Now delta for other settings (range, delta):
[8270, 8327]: 4.90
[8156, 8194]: 4.48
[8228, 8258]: 4.59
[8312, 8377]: 4.71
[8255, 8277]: 4.74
